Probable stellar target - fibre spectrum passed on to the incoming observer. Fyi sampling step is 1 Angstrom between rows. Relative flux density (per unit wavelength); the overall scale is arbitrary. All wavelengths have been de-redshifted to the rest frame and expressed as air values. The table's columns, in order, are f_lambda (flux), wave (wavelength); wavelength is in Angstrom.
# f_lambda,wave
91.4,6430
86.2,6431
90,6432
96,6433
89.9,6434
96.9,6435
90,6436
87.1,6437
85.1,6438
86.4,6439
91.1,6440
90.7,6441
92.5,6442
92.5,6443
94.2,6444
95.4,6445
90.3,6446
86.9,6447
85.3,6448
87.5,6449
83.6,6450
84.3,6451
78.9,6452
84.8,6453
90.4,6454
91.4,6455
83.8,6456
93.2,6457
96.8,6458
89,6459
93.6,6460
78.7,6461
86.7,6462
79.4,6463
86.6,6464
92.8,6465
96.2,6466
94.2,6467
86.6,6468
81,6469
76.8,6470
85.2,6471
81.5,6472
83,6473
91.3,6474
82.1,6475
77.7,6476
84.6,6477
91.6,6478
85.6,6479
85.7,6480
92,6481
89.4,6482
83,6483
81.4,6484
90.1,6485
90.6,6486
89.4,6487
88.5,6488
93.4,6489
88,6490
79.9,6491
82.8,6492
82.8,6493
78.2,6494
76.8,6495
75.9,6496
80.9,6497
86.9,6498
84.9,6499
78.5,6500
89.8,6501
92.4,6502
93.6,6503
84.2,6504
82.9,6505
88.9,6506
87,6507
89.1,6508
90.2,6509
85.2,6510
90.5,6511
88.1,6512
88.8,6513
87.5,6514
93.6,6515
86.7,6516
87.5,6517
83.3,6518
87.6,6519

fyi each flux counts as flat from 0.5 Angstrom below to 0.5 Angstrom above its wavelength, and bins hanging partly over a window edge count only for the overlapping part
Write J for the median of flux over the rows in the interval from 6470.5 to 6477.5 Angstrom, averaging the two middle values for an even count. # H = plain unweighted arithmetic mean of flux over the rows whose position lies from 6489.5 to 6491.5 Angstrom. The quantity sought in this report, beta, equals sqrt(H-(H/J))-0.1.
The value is 9.01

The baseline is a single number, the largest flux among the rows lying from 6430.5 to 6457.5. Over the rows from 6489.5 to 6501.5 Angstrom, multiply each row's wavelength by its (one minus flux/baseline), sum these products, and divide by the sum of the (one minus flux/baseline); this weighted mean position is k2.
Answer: 6495.4 Angstrom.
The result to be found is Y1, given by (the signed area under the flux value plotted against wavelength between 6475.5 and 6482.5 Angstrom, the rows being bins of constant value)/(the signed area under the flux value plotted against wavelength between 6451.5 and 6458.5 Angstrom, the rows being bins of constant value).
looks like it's 0.98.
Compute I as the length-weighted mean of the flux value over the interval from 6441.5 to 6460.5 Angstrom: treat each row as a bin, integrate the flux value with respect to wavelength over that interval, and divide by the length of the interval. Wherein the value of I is 89.2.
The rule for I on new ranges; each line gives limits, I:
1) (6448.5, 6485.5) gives 86.5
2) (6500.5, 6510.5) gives 88.3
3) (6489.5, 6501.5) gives 82.1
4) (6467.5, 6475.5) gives 83.4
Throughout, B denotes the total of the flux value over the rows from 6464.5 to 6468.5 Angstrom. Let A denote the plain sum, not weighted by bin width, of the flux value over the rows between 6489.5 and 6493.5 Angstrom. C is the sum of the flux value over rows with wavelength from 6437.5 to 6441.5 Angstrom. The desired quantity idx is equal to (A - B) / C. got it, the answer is -0.10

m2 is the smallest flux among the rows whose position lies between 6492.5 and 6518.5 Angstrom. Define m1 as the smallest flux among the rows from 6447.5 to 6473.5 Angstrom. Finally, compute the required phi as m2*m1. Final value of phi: 5829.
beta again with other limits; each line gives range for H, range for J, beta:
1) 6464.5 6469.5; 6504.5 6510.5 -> 9.34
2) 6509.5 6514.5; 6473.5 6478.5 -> 9.23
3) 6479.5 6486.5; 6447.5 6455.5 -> 9.20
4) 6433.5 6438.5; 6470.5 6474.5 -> 9.32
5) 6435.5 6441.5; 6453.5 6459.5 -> 9.25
